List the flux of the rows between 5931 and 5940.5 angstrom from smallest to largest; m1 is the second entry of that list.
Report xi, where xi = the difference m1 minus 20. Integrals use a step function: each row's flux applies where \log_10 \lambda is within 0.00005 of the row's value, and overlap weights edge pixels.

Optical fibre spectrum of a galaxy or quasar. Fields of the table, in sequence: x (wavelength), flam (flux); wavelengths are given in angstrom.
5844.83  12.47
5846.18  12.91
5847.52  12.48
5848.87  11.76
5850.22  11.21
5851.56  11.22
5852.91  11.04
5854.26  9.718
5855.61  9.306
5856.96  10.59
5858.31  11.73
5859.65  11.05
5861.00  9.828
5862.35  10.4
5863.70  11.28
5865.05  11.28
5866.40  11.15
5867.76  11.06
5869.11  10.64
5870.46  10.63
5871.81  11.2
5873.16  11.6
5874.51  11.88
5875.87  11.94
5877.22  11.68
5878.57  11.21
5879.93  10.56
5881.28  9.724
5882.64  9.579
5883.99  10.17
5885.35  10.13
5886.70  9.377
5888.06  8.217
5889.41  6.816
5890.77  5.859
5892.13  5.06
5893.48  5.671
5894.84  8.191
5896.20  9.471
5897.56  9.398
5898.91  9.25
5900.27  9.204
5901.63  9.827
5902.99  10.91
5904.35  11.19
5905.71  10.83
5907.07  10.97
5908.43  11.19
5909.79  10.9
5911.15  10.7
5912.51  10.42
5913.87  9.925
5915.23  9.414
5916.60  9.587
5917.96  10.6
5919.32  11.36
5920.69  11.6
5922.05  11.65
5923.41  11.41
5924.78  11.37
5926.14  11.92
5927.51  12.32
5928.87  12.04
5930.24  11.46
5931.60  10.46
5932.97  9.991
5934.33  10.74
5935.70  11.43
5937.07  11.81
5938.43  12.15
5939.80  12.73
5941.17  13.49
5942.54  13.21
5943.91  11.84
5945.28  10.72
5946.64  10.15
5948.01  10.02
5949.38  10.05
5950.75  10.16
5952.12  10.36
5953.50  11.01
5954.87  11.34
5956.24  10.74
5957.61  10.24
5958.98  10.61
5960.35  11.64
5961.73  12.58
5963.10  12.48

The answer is -9.5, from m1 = 10.46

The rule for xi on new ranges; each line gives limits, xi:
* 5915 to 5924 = -10.4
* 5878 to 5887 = -10.4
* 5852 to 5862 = -10.3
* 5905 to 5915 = -9.6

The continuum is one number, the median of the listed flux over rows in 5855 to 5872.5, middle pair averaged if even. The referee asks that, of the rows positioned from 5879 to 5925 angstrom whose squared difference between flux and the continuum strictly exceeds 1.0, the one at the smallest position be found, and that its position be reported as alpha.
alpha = 5881.28 angstrom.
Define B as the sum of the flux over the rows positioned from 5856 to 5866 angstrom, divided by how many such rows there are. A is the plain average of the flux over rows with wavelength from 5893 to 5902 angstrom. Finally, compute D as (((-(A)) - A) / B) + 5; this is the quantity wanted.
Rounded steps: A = 8.7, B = 10.9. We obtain 3.40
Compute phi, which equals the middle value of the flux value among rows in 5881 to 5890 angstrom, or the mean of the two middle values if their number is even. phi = 9.6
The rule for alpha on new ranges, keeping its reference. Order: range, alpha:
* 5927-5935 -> 5927.51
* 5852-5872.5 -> 5854.26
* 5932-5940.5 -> 5932.97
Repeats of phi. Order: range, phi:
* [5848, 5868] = 11.1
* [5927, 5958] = 11.0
